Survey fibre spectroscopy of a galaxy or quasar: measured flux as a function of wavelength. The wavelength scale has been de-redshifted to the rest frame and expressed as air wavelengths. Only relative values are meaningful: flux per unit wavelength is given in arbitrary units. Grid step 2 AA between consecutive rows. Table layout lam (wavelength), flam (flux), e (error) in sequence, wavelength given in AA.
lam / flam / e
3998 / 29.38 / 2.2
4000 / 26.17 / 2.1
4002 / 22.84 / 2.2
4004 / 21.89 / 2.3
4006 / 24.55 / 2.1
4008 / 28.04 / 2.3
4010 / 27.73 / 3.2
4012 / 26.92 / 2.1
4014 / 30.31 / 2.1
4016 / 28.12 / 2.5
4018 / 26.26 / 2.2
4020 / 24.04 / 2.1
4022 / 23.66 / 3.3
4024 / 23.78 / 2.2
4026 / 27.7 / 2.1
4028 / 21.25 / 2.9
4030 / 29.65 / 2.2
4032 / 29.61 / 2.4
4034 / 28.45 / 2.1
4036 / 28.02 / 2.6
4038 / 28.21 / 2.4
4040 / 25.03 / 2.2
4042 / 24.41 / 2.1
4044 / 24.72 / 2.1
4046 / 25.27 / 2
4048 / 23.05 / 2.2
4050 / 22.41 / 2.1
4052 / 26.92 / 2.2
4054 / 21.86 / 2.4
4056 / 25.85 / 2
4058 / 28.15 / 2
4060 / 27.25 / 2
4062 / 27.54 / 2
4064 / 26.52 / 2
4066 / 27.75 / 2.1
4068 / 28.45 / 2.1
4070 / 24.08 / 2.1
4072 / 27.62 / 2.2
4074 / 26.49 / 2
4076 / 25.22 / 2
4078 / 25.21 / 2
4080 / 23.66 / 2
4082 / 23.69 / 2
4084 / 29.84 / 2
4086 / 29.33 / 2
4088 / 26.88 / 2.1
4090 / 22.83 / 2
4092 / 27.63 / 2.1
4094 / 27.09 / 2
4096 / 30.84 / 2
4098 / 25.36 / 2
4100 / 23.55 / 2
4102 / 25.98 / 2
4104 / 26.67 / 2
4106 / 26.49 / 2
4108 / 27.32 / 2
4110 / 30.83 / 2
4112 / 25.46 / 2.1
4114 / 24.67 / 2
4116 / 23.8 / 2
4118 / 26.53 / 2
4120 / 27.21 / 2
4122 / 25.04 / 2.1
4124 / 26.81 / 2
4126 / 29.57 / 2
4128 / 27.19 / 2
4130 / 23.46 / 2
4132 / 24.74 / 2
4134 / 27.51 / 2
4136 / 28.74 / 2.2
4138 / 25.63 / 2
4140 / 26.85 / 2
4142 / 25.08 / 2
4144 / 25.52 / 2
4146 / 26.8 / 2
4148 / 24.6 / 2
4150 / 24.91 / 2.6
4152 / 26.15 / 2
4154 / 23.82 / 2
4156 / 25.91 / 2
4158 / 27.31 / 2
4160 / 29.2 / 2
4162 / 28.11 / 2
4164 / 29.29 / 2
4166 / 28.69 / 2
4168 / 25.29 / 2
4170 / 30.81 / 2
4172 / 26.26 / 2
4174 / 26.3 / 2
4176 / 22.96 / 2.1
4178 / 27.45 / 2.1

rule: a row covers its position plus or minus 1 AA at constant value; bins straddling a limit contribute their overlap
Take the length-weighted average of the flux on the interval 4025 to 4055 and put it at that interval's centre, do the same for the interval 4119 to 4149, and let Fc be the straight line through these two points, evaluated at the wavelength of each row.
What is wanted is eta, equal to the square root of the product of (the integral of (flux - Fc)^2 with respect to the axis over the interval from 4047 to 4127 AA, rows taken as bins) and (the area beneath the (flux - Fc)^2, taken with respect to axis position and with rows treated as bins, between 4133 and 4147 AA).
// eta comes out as 90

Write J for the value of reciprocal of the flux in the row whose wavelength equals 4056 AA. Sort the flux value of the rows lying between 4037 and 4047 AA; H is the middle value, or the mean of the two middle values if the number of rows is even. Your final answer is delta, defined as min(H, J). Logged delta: 0.0387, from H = 25.0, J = 0.039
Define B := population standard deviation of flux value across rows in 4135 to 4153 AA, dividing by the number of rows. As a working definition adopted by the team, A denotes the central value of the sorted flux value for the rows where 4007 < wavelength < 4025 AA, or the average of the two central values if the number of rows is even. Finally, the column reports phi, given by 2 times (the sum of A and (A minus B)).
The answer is 105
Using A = 26.9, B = 1.2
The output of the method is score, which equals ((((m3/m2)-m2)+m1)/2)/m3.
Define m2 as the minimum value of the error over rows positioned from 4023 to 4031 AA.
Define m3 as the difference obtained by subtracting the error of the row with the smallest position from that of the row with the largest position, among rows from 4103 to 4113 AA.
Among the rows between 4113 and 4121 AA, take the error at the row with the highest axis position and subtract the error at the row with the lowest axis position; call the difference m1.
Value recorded -10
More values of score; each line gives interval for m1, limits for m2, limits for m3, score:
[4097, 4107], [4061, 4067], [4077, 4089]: -10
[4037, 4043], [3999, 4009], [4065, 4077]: 12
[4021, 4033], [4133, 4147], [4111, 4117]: 15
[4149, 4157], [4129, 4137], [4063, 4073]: -6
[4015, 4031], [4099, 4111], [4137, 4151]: -2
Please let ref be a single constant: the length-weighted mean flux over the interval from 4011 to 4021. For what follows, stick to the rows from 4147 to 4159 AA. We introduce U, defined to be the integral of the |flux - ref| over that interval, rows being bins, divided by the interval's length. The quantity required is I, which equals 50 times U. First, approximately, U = 1.7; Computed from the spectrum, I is 87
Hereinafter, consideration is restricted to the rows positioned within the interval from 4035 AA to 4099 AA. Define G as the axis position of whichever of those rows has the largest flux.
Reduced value 4096 AA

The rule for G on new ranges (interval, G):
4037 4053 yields 4038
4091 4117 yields 4096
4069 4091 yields 4084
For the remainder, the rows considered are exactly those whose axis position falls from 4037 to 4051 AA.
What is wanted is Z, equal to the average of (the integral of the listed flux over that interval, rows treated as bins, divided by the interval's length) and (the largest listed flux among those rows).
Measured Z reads 26.5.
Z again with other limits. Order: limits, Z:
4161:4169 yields 28.6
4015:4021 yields 27.1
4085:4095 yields 28.0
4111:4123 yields 26.3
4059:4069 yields 28.0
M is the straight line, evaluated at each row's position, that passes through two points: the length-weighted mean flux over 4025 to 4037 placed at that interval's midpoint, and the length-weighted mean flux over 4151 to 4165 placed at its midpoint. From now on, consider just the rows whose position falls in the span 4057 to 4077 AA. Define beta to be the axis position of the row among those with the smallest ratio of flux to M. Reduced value 4070 AA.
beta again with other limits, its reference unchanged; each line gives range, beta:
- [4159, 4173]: 4168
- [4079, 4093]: 4090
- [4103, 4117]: 4116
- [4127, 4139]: 4130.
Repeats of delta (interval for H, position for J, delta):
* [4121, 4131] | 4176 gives 0.0436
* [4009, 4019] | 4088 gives 0.0372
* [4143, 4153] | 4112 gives 0.0393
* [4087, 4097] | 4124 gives 0.0373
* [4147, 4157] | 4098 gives 0.0394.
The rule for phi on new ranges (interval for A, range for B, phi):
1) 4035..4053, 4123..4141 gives 97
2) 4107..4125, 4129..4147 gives 103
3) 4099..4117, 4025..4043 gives 99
